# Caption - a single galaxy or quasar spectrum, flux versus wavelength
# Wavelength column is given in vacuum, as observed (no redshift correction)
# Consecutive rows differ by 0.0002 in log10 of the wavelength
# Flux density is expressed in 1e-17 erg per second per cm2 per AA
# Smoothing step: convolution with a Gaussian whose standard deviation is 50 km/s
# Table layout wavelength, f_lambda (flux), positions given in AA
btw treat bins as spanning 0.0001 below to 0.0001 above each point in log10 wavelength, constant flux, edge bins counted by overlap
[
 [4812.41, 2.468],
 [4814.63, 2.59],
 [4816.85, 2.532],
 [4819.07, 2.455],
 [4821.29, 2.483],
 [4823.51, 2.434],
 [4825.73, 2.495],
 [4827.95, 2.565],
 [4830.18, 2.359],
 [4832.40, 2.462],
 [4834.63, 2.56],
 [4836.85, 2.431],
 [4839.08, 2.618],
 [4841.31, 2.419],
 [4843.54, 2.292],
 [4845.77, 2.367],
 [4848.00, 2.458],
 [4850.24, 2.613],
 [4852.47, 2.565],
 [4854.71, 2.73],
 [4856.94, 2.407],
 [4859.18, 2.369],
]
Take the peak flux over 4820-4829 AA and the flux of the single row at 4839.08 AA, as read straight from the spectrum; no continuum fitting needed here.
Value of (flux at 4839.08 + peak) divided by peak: 2.02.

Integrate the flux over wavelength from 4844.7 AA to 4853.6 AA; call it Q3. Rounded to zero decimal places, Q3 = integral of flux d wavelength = 22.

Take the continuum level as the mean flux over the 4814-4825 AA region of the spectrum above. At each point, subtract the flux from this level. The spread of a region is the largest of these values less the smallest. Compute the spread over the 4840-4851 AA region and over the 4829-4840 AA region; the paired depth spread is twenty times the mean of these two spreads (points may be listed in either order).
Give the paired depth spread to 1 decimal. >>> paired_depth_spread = 5.8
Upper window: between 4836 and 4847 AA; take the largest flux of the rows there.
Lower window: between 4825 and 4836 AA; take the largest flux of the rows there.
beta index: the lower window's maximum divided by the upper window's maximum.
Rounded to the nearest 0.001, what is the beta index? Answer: 0.980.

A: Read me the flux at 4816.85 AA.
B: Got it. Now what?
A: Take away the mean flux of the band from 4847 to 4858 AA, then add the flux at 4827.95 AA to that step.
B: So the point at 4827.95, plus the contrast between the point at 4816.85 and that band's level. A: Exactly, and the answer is 2.54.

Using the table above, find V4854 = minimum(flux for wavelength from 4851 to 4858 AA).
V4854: 2.407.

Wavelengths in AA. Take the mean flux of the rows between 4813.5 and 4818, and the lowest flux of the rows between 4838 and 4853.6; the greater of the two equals 2.56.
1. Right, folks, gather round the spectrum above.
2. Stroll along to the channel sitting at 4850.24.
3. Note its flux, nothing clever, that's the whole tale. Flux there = 2.613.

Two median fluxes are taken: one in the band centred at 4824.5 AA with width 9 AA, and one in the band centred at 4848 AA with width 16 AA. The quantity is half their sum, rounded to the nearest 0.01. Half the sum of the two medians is 2.47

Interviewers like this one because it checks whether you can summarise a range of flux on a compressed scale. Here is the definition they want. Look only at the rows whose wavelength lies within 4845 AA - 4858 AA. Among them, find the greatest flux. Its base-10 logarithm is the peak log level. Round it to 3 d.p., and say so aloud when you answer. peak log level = 0.436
